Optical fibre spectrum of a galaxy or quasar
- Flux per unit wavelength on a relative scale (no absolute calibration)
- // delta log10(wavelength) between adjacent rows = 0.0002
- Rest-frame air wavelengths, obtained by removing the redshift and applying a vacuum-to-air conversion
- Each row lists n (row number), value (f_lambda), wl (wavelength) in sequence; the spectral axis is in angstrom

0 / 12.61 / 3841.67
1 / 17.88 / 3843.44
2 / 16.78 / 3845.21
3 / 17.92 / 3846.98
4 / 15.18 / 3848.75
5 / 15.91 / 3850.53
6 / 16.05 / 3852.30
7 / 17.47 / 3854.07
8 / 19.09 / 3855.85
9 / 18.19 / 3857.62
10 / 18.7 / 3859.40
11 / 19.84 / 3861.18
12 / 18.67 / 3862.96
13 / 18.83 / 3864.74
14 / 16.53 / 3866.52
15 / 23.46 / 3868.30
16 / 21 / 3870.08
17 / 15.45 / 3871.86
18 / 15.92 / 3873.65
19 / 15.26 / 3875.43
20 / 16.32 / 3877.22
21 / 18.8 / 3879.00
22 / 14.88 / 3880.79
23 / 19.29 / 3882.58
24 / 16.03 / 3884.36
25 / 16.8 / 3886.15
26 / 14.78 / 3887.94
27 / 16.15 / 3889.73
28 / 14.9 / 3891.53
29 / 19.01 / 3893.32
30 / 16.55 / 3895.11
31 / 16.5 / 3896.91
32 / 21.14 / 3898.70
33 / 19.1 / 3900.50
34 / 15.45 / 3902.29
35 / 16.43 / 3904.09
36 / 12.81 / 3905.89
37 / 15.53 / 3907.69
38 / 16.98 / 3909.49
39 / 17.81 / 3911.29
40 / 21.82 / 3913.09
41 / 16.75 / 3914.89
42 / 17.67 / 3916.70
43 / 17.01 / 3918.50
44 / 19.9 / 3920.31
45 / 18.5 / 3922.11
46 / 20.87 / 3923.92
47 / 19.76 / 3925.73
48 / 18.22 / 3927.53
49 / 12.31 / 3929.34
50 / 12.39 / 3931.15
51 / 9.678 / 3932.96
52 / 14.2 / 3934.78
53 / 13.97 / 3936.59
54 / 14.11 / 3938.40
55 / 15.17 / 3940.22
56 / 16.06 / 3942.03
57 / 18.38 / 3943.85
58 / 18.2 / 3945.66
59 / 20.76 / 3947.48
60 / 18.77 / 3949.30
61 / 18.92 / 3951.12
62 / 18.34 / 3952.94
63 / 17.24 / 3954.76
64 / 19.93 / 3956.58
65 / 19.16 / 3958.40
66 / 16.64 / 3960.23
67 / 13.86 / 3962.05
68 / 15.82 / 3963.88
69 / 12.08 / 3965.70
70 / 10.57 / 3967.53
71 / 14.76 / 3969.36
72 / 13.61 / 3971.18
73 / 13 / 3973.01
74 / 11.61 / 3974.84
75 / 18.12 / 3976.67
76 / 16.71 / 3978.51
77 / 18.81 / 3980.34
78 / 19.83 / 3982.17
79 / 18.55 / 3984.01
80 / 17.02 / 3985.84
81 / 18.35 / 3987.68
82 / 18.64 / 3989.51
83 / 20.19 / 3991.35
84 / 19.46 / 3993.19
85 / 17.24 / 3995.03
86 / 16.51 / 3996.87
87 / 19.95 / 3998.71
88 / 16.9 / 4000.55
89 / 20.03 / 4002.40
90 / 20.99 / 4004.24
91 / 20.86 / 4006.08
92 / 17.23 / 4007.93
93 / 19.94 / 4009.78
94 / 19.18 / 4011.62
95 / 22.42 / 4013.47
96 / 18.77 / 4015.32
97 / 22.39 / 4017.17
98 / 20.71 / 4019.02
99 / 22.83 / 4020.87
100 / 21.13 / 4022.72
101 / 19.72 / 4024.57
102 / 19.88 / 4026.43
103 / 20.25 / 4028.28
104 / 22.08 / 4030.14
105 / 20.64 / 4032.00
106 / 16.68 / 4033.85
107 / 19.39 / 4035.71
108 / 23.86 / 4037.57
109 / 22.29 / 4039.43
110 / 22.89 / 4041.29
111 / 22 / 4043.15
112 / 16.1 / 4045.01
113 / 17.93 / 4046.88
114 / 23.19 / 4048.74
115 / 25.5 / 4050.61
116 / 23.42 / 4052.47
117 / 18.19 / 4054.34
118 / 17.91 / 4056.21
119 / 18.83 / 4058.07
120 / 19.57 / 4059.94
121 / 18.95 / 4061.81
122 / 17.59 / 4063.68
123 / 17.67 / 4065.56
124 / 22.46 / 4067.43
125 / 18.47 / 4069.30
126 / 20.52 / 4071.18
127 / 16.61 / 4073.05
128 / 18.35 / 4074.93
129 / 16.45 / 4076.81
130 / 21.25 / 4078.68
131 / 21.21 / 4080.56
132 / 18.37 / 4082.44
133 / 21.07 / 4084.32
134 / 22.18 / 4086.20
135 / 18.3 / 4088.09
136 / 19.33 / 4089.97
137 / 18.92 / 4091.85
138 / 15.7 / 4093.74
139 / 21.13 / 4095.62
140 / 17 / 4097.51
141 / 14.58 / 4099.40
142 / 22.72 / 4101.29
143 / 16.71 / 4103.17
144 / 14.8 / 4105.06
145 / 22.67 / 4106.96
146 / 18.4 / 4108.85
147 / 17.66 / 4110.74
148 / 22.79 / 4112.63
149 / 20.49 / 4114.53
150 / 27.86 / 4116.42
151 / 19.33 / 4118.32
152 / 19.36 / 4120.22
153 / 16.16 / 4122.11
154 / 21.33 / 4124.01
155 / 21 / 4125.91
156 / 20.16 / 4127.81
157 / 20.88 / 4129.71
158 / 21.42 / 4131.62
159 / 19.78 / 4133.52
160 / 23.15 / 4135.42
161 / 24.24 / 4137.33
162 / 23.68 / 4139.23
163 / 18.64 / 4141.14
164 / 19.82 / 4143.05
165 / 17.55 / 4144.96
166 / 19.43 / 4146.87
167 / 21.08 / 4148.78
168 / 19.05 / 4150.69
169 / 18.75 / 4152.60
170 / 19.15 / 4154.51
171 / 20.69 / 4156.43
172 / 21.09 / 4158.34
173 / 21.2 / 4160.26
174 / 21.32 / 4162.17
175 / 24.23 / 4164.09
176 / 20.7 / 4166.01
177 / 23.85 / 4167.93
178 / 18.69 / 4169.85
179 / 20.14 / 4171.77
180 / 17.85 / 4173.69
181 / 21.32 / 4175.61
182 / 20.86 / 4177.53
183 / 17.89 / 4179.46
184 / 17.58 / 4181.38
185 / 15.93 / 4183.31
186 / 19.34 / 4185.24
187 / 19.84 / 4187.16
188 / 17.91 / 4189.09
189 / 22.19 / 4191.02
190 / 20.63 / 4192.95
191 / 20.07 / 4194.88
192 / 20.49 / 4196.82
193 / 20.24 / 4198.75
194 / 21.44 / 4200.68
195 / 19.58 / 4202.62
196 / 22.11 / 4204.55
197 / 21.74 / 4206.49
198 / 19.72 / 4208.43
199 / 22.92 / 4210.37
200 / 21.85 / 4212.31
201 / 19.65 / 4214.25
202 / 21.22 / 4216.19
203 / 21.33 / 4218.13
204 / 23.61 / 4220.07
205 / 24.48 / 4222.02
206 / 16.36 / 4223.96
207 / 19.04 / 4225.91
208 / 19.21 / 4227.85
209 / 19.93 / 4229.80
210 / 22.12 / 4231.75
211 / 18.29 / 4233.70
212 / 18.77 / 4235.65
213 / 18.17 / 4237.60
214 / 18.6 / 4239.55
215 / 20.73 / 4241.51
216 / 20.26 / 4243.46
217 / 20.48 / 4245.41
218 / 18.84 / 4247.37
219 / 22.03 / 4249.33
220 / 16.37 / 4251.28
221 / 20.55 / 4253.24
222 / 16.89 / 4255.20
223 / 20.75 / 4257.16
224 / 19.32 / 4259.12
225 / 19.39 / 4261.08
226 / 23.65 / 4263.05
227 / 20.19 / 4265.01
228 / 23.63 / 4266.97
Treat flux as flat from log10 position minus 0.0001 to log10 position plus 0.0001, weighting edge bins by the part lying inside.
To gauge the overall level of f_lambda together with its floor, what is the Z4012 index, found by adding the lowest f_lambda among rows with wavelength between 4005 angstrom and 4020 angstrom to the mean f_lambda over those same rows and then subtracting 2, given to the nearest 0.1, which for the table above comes 35.4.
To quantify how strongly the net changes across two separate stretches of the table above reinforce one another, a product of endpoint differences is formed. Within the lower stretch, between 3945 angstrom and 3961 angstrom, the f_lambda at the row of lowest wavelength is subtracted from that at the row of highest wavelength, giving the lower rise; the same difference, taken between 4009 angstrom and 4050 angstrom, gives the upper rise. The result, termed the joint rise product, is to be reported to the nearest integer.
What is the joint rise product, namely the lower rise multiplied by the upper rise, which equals -5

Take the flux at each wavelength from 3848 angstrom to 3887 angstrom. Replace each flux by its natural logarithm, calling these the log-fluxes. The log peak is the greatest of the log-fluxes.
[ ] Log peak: 3.16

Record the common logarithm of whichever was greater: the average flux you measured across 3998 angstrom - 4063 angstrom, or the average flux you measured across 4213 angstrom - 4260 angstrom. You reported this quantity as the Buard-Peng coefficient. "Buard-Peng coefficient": 1.31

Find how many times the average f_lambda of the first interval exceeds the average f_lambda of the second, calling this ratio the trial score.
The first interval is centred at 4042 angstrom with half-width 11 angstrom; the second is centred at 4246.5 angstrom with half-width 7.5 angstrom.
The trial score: 1.07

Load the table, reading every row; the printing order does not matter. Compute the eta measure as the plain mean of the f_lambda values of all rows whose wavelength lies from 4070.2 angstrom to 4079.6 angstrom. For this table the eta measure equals 18.6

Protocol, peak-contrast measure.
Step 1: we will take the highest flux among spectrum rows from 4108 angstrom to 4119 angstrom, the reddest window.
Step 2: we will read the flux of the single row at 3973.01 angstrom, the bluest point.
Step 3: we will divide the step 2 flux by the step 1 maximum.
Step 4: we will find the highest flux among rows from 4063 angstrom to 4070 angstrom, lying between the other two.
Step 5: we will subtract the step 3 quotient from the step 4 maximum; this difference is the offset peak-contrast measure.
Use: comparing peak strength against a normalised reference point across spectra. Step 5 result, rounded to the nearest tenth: 22.0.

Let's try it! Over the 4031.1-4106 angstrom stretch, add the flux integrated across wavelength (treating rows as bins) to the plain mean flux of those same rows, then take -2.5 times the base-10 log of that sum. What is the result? -7.9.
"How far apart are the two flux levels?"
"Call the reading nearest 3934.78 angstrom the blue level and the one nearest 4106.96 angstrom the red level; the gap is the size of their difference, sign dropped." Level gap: 8.5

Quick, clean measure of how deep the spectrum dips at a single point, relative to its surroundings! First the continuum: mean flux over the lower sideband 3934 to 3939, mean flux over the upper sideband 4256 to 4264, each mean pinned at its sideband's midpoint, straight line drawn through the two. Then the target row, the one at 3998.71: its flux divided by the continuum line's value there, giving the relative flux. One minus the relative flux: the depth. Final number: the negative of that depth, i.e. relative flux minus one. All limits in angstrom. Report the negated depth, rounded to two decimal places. 0.30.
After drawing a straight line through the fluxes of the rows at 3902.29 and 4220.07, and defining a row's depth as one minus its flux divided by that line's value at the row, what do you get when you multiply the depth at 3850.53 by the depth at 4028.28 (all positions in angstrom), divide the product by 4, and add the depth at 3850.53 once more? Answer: -0.12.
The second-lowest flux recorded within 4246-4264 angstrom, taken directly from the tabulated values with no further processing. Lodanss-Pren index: 16.89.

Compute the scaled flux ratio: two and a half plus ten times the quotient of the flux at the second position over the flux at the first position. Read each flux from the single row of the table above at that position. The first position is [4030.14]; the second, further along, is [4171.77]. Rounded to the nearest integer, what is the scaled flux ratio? 12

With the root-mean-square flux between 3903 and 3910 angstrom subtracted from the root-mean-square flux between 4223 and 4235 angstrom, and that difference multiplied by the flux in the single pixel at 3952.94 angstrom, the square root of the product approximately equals 8.3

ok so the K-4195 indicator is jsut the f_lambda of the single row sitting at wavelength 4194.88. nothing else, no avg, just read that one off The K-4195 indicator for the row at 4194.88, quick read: 20.07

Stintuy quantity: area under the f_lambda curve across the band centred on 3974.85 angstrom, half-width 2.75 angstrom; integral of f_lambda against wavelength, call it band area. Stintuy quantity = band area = 78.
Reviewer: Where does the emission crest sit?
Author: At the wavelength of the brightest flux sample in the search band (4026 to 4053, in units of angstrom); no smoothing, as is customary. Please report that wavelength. 4050.61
